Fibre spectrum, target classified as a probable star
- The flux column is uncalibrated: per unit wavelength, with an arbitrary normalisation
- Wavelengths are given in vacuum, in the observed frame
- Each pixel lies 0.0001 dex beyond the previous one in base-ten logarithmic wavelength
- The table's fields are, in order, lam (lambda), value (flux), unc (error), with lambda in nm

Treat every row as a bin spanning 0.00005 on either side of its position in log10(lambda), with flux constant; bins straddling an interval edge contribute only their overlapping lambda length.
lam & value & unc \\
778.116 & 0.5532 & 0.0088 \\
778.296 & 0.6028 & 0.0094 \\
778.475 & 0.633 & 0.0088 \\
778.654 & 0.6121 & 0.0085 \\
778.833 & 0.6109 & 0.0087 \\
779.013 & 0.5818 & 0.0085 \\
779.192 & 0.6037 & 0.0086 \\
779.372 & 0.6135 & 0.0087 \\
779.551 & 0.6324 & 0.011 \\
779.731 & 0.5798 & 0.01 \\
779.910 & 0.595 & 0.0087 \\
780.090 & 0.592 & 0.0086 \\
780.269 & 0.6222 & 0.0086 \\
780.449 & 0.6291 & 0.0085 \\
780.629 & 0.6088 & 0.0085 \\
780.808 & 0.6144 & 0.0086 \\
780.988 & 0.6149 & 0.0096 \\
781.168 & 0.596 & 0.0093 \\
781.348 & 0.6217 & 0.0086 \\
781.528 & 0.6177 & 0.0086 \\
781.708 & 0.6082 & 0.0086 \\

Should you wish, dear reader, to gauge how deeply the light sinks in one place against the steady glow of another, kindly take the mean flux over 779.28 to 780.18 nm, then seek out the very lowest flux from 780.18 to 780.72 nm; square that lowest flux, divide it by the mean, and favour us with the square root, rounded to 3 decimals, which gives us 0.784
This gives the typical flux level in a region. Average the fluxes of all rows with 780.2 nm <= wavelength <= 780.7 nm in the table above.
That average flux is 0.620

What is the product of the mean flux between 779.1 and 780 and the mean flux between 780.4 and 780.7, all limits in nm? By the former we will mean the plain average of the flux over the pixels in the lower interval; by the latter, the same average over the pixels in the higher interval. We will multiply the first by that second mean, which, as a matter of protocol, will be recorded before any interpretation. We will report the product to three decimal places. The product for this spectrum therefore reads 0.374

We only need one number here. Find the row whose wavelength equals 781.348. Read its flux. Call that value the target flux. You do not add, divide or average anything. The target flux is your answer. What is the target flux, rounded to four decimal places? 0.6217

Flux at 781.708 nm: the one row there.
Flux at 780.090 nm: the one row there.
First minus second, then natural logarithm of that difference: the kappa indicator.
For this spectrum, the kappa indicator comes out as -4.1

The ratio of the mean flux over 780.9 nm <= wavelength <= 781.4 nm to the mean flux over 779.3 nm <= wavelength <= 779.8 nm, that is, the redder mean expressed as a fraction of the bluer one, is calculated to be 1.00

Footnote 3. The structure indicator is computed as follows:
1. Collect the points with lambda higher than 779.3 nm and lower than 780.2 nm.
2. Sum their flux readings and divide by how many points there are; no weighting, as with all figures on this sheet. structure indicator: 0.603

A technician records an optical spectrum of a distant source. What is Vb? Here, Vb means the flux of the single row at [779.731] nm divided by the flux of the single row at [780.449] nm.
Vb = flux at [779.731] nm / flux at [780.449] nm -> 0.922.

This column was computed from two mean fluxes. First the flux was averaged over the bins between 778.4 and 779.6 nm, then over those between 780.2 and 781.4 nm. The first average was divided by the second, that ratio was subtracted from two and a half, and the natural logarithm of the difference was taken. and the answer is 0.409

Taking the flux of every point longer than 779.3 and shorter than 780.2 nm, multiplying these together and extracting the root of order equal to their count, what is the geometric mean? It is 0.6023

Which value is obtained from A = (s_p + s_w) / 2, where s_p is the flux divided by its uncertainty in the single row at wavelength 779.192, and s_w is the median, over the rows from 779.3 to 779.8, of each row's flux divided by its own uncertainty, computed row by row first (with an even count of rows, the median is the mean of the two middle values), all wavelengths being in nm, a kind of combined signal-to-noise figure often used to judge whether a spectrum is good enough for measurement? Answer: 64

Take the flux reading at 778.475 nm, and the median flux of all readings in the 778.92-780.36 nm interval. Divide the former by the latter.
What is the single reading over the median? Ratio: 1.06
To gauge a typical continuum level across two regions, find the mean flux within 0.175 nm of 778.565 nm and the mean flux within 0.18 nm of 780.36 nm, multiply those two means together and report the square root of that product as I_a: 0.624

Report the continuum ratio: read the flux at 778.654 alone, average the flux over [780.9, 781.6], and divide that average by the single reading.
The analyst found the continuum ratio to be 1.00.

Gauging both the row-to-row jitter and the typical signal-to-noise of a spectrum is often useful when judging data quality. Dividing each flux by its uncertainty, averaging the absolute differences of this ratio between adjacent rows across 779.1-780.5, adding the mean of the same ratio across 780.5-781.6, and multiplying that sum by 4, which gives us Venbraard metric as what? 294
